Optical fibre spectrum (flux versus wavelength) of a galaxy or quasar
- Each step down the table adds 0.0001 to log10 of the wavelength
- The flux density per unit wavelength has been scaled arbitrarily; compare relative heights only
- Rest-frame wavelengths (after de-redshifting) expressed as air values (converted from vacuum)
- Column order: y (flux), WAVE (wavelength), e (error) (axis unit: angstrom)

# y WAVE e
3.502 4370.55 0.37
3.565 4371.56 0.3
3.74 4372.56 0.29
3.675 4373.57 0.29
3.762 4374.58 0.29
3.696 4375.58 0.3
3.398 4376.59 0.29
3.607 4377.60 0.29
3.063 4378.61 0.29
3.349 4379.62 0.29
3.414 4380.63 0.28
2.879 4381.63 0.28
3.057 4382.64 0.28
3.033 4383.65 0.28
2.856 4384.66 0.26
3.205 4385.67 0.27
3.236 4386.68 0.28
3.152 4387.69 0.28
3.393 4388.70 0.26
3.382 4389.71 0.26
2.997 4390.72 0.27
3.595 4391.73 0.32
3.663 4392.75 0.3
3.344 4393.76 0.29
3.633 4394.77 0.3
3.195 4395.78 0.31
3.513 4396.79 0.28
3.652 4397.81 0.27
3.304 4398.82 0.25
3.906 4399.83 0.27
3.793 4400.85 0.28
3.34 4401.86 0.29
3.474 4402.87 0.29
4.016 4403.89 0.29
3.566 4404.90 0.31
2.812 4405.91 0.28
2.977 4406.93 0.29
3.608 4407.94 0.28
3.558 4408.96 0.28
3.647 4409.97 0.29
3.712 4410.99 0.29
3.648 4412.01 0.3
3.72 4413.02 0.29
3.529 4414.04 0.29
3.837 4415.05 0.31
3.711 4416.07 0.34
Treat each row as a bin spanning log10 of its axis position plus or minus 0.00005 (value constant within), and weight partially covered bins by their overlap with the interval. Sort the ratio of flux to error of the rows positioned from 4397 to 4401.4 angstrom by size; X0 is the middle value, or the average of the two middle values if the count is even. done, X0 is 13.5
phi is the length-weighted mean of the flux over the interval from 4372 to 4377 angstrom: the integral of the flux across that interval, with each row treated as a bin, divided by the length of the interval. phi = 3.66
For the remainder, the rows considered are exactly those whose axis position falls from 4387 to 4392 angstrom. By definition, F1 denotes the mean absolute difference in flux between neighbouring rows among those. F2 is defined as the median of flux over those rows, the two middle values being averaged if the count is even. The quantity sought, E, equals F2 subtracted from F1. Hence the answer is -3.07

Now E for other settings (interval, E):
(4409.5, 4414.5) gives -3.55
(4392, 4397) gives -3.17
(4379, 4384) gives -2.86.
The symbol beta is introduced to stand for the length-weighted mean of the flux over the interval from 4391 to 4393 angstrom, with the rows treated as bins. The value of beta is 3.54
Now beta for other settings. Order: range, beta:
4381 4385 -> 2.98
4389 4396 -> 3.41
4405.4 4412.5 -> 3.42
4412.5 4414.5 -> 3.63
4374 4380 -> 3.48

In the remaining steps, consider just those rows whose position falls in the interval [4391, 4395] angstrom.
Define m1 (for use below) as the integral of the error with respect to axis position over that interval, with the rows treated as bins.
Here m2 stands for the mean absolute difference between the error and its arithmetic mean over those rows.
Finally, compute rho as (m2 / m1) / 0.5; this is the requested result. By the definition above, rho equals 0.015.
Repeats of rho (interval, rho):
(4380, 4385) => 0.009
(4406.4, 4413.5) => 0.005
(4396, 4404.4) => 0.009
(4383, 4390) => 0.009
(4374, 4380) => 0.003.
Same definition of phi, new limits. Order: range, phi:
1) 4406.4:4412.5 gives 3.52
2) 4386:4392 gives 3.28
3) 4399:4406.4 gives 3.55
